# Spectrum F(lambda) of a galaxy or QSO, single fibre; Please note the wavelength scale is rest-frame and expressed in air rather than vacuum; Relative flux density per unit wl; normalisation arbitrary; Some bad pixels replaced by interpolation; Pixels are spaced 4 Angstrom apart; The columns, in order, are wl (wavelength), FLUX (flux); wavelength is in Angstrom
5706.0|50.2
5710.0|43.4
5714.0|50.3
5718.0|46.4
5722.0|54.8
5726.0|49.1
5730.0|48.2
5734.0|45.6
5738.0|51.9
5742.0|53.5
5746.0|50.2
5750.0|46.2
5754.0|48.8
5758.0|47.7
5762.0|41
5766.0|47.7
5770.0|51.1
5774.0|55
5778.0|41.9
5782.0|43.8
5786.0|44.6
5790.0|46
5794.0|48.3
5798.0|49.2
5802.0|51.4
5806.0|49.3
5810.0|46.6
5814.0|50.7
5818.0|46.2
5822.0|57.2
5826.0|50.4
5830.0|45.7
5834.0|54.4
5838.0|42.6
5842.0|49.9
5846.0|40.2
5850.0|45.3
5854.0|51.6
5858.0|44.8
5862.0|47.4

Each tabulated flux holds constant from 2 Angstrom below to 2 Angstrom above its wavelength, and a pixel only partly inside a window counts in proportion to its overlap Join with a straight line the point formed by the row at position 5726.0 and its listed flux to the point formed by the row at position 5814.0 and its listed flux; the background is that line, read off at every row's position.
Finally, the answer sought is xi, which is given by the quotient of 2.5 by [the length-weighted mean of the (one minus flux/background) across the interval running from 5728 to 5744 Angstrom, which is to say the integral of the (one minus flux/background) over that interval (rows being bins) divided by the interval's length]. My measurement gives -240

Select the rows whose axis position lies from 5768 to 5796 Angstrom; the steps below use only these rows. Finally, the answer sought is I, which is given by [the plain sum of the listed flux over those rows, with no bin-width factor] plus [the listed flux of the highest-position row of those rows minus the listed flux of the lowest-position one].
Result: 328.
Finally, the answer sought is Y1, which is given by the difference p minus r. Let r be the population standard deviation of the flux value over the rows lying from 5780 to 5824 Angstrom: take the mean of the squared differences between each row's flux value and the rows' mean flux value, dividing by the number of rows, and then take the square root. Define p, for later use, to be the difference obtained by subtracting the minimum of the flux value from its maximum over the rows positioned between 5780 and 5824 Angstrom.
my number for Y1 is 9.8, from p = 13.4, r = 3.6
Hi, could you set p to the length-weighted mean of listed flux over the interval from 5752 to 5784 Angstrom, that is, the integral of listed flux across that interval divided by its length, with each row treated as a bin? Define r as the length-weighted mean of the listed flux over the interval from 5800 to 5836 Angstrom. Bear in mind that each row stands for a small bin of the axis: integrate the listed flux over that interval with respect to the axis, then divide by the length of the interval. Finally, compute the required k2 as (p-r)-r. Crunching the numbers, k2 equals -53.3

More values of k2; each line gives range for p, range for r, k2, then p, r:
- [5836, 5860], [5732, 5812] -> -50.2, 45.7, 48.0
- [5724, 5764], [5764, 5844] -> -49.0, 48.2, 48.6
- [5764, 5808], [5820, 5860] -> -48.4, 48.0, 48.2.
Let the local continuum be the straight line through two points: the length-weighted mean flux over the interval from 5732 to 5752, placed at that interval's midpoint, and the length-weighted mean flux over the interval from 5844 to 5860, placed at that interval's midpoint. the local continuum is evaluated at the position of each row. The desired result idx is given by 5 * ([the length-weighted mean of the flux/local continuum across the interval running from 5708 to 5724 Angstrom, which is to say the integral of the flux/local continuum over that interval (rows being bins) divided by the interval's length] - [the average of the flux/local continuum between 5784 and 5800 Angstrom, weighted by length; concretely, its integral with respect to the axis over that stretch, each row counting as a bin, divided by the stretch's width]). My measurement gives -0.10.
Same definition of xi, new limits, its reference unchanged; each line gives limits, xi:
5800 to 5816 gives 116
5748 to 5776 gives 80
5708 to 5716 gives 61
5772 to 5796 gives 35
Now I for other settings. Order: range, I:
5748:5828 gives 967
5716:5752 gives 446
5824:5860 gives 419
